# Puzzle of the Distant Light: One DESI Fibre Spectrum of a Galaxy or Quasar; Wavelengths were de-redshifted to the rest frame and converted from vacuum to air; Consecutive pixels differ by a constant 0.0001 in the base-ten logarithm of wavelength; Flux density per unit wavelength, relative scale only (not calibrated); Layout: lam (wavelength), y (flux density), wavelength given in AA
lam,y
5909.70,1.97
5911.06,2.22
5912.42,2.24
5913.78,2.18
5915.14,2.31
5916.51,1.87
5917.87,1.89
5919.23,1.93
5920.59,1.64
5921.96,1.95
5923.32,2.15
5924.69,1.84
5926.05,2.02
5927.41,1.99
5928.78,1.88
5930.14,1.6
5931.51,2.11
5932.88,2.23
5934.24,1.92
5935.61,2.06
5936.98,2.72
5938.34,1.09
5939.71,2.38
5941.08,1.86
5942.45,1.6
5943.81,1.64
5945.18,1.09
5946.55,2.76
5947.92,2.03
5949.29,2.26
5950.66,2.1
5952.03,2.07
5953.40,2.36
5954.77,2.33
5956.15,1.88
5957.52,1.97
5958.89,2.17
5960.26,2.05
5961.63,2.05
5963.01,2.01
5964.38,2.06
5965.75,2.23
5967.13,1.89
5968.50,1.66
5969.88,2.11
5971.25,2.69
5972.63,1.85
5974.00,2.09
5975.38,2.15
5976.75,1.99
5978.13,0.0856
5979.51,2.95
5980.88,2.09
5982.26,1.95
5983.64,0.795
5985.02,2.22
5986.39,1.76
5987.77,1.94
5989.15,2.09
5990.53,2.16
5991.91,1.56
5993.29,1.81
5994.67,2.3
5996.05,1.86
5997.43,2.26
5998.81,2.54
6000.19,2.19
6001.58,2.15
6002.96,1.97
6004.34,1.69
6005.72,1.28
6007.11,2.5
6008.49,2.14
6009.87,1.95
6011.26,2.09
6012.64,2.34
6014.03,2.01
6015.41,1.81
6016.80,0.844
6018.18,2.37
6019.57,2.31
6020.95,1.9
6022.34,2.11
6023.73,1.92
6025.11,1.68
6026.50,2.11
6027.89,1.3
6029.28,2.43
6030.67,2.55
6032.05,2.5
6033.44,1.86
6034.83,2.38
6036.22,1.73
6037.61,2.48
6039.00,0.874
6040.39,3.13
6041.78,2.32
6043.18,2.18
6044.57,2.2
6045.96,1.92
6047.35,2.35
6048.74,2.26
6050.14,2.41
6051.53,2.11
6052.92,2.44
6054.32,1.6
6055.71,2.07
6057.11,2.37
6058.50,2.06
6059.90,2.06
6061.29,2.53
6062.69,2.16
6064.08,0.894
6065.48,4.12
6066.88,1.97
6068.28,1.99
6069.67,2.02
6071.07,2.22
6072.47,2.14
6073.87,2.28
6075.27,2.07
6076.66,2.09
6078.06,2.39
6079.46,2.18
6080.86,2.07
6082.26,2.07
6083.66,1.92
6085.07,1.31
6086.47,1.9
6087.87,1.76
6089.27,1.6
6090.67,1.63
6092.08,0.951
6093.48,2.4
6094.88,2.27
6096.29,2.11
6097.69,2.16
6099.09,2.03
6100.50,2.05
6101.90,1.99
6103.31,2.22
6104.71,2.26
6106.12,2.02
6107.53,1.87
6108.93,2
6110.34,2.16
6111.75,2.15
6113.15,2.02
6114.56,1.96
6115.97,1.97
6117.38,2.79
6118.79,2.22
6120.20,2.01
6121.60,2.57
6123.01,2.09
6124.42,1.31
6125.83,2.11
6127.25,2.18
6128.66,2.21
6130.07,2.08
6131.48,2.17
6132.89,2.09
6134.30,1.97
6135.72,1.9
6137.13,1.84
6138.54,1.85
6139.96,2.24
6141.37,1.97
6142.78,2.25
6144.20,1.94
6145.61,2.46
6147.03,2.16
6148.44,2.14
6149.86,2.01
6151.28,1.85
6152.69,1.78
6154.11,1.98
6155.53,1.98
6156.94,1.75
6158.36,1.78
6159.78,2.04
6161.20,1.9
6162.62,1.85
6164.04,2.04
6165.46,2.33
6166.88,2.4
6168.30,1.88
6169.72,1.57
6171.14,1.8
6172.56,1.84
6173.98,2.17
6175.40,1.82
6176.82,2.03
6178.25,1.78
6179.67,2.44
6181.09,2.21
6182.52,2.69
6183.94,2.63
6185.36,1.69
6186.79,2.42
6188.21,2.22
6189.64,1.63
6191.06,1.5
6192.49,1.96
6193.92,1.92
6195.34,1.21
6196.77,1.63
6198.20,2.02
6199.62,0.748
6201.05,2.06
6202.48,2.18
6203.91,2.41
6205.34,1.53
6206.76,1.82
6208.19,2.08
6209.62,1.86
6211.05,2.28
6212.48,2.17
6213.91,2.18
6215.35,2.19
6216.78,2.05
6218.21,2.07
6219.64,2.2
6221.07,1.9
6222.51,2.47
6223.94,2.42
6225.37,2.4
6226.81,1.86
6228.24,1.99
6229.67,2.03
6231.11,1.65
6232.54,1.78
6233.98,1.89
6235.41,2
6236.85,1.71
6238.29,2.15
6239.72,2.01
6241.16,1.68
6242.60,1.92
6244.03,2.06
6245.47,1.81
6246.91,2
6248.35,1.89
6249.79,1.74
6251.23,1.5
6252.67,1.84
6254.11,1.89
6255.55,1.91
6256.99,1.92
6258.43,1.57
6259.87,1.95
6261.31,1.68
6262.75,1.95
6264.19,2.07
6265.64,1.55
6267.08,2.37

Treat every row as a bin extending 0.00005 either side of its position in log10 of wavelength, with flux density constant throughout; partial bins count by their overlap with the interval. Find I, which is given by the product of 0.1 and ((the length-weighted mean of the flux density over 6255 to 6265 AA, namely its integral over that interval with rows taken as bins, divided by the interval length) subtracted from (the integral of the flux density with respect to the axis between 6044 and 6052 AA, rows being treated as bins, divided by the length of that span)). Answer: 0.035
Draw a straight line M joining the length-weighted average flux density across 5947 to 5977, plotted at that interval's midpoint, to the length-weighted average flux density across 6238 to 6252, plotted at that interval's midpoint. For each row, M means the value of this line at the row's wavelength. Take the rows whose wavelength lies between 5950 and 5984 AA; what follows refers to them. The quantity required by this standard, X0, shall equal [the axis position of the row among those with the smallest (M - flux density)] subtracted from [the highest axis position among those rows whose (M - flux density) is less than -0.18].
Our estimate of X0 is 0.0 AA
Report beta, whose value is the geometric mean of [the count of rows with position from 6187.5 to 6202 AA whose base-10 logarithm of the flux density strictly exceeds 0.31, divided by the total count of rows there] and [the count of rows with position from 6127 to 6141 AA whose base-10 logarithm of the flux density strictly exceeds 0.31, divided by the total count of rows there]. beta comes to 0.35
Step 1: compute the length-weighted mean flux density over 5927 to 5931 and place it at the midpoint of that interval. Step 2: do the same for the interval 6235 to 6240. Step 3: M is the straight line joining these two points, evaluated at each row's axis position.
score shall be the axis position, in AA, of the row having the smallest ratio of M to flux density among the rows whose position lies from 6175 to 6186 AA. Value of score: 6182.52 AA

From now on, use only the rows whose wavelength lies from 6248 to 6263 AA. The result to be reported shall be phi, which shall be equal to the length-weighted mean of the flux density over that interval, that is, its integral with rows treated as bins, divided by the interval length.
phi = 1.80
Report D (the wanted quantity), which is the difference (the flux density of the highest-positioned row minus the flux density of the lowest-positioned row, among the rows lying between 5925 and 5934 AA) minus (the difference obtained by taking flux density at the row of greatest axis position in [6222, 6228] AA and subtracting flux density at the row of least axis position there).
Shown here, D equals 0.8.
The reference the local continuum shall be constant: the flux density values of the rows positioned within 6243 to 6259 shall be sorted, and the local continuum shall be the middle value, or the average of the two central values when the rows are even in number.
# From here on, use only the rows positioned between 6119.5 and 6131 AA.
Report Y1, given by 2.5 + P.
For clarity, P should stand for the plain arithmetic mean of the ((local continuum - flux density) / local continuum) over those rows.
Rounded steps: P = -0.10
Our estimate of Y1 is 2.40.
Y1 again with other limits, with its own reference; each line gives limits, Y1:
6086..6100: 2.50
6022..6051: 2.37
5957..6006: 2.46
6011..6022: 2.46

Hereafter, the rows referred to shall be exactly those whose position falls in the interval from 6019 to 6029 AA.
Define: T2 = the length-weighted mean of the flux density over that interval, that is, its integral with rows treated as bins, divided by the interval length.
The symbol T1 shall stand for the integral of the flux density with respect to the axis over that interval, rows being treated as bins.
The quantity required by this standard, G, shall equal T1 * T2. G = 37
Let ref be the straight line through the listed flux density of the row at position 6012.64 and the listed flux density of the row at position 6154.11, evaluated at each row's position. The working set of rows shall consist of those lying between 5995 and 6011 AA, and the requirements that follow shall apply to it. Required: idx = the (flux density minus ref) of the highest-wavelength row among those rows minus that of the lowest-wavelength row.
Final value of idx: 0.1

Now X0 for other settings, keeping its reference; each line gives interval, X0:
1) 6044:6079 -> 12.6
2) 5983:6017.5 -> 13.8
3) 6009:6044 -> 1.4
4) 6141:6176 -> 28.4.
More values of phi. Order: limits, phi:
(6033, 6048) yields 2.13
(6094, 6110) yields 2.09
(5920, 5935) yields 1.94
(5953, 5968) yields 2.08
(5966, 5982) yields 1.97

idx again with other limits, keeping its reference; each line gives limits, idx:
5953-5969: -0.7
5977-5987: 1.7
